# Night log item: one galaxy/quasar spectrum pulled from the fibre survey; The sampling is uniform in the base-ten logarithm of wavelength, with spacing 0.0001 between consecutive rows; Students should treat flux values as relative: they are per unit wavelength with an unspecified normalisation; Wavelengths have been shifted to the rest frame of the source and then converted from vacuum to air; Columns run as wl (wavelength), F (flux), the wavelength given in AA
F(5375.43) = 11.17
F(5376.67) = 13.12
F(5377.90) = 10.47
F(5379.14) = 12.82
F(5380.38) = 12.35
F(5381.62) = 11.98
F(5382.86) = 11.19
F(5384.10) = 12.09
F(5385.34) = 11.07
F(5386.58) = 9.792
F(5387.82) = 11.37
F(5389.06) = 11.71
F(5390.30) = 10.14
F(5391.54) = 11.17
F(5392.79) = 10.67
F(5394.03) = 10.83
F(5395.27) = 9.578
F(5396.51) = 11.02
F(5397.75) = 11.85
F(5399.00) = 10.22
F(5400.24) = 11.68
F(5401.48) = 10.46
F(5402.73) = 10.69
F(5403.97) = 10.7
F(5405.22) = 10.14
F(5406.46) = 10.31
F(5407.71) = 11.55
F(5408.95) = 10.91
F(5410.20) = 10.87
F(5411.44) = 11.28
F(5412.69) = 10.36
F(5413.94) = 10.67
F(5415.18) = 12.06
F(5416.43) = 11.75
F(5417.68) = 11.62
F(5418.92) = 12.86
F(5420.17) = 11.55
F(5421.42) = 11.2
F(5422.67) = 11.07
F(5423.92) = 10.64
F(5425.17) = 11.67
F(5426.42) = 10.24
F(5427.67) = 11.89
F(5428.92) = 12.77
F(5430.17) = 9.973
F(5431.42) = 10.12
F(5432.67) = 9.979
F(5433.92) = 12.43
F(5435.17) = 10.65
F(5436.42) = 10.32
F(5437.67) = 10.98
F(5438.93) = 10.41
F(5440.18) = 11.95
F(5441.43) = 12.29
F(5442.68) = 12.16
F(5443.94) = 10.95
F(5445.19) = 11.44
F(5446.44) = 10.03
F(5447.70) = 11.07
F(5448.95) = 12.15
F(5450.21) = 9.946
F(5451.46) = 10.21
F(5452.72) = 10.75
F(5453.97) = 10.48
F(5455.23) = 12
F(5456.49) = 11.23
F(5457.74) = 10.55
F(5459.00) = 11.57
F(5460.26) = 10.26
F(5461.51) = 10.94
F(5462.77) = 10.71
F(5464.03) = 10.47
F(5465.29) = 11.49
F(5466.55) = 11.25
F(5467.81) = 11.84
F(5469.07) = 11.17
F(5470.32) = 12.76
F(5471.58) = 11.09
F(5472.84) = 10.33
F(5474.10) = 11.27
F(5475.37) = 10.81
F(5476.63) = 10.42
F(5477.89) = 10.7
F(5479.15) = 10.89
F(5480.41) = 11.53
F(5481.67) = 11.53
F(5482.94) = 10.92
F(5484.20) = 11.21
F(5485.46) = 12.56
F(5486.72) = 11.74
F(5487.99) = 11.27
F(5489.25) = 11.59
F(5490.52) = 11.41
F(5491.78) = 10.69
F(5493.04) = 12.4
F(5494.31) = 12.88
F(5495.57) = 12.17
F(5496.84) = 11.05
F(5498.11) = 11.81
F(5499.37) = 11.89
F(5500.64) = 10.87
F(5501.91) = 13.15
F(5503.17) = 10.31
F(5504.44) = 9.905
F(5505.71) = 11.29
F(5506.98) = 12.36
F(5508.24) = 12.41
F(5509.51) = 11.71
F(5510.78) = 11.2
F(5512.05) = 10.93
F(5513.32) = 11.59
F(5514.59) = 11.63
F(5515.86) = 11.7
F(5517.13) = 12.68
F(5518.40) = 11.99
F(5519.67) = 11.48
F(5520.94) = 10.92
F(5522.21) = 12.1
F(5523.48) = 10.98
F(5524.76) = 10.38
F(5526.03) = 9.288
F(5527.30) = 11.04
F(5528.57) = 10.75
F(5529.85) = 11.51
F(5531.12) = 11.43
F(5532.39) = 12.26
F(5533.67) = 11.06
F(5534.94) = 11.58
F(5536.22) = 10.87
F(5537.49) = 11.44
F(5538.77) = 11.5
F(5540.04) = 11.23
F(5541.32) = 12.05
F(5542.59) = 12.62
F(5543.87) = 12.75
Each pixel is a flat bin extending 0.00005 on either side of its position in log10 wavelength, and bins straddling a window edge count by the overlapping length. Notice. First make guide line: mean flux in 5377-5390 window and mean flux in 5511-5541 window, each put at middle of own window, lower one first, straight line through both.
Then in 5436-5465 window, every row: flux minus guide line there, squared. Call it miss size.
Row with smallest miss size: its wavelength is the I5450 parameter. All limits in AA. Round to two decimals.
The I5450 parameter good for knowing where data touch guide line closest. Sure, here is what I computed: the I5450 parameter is 5445.19 AA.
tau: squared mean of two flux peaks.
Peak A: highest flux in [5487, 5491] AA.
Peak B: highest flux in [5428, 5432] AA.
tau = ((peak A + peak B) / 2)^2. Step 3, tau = 148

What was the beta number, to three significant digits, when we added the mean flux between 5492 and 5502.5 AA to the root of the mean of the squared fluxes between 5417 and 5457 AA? 23.2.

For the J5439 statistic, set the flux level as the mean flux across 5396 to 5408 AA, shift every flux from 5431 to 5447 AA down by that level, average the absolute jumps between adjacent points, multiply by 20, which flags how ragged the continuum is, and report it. 18.4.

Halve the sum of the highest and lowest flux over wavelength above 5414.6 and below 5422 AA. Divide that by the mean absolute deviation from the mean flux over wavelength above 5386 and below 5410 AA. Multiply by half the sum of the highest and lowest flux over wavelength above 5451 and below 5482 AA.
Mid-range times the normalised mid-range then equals 258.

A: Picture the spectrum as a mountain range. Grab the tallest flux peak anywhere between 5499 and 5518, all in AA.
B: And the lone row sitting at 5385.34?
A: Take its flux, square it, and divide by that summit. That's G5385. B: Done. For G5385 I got 9.3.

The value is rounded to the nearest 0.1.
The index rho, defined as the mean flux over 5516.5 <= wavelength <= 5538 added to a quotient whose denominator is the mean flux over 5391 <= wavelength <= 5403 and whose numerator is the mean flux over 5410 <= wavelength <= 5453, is 12.3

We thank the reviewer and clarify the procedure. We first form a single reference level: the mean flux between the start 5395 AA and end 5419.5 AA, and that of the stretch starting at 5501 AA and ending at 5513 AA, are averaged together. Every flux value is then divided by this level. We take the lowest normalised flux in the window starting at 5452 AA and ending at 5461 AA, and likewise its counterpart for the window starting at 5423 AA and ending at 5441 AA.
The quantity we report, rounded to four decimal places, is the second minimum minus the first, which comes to -0.0255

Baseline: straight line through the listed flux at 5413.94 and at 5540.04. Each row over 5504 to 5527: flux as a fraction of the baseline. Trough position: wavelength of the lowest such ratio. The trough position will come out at 5526.03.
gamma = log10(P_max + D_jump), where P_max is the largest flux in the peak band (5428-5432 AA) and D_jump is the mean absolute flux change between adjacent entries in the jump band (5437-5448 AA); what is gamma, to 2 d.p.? 1.13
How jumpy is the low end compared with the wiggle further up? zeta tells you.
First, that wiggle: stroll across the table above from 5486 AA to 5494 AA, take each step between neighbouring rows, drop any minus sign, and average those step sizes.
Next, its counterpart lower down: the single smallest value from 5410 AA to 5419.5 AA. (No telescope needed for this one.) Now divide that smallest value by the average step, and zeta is 15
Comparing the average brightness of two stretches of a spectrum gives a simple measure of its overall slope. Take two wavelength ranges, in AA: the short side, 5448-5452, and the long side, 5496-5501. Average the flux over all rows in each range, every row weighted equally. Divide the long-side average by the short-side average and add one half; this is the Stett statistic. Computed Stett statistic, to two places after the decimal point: 1.56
